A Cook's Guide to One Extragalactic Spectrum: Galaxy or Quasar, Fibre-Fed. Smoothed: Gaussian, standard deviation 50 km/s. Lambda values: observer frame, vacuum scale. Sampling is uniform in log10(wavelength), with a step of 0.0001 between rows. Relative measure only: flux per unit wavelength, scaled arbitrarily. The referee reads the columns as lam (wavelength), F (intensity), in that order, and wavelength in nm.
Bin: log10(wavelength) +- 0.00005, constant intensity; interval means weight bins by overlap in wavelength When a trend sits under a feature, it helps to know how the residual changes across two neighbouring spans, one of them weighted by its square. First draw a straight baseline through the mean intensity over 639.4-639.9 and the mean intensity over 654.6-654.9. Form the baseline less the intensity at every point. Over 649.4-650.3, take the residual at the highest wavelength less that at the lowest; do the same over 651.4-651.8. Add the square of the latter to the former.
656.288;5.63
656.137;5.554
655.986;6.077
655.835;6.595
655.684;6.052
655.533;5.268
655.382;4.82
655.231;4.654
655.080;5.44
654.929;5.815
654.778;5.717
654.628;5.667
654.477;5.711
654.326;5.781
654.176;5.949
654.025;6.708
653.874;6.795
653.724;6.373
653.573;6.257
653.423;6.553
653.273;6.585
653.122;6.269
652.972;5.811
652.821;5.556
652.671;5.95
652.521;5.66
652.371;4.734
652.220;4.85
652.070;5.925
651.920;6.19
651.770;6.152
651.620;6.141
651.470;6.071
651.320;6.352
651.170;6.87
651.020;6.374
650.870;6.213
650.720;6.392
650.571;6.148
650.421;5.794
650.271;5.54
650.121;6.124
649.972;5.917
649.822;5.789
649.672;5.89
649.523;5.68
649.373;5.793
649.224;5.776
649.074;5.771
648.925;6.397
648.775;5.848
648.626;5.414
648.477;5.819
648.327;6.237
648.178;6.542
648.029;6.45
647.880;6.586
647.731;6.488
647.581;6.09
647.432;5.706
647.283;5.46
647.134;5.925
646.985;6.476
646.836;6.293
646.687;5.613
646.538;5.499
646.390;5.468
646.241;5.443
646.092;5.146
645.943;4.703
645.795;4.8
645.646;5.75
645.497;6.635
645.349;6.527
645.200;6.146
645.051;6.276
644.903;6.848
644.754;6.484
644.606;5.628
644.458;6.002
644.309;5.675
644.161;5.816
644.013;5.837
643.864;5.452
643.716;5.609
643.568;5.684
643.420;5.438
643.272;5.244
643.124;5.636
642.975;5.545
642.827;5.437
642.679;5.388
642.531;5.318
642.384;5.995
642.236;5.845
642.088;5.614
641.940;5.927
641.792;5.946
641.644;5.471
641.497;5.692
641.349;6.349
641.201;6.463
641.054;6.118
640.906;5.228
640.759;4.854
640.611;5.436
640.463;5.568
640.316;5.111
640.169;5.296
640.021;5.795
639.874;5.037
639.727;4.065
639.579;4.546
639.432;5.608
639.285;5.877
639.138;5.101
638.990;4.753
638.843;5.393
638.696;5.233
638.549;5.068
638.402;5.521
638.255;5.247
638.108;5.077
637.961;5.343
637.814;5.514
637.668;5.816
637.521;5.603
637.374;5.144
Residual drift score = 0.19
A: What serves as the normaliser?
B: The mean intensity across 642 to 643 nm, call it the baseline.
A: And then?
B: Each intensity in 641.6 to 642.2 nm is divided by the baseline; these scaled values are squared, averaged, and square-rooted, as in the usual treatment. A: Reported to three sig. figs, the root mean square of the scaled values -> 1.03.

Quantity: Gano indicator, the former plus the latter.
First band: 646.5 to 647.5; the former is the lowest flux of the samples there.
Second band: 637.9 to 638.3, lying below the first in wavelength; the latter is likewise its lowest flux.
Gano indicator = 10.5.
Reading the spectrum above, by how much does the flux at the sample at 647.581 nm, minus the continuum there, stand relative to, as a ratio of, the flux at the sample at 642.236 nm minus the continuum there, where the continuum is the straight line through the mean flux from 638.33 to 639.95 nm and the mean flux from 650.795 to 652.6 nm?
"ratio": 0.8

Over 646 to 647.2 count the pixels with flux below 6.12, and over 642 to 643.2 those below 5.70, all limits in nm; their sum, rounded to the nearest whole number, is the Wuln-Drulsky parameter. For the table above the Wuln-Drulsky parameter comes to 12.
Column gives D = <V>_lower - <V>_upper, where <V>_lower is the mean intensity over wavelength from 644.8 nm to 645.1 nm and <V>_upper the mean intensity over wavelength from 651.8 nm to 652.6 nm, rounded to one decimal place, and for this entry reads 1.1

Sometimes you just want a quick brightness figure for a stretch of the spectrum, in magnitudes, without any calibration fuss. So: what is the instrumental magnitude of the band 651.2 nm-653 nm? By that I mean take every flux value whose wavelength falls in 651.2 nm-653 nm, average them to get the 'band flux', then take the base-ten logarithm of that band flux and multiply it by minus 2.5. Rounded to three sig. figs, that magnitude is -1.91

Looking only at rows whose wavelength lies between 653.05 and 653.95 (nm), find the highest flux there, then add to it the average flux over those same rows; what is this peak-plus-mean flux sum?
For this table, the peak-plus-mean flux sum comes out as 13.3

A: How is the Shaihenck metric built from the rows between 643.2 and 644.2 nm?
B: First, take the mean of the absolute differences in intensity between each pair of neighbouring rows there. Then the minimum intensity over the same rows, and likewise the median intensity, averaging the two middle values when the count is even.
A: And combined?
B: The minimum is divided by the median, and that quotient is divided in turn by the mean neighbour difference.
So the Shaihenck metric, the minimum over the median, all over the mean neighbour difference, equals 5.2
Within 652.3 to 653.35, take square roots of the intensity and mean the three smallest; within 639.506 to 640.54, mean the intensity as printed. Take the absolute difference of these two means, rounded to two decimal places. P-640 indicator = 2.76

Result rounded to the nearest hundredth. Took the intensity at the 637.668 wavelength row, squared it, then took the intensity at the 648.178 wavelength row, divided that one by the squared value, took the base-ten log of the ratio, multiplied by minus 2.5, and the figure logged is 1.78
